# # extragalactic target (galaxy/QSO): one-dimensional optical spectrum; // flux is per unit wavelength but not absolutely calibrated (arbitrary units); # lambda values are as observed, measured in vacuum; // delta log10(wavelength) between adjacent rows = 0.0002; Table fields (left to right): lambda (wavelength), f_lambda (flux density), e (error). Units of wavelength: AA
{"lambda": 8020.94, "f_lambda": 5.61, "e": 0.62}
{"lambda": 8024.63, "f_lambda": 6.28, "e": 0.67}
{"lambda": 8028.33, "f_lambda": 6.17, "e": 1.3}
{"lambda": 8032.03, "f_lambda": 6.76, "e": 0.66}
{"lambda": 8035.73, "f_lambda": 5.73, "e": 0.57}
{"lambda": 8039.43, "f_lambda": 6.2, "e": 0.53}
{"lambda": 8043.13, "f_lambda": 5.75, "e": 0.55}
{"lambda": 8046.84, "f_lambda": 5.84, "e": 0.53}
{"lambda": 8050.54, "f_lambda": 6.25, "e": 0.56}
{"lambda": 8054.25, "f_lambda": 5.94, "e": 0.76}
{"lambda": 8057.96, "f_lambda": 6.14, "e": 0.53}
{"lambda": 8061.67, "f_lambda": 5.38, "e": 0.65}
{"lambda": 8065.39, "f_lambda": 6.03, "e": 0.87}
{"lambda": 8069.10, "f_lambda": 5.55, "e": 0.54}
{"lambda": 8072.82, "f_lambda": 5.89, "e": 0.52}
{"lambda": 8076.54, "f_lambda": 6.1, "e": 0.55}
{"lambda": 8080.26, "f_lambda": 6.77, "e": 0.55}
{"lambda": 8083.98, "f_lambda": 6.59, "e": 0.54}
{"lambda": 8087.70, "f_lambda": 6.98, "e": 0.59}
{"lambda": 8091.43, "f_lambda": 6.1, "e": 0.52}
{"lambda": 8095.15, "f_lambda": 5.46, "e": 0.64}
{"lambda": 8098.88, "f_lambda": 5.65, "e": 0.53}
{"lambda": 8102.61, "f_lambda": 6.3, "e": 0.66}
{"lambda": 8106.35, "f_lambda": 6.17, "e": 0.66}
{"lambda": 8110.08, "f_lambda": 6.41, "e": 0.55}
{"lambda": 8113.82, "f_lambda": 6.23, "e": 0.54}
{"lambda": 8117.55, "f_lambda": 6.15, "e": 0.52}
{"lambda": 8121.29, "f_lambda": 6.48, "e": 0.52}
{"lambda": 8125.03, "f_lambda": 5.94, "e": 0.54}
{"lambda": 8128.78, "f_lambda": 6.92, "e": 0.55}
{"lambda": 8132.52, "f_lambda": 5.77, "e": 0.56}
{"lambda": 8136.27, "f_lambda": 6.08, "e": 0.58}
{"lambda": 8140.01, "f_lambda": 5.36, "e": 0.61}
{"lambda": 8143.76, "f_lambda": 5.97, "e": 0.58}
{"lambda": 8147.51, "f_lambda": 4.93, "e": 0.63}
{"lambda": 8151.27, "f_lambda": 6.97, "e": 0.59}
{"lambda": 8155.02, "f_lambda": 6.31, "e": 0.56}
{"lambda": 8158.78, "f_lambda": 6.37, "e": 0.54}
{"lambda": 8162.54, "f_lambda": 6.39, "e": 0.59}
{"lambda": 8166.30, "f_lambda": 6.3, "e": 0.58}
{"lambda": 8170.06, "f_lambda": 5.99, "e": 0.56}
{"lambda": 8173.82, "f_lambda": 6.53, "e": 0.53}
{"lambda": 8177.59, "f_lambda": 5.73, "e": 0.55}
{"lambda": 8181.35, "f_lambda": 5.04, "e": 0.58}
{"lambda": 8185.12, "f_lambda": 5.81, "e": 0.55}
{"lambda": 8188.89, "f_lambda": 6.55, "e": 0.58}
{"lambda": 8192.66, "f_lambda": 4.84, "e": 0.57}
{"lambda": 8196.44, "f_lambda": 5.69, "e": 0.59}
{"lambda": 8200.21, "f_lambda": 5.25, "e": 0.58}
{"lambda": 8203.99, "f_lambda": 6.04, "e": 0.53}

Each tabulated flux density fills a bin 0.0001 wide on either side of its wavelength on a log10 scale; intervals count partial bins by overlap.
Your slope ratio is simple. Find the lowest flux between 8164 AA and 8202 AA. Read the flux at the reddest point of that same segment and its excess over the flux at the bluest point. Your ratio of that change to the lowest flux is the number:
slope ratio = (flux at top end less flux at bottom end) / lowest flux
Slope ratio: -0.22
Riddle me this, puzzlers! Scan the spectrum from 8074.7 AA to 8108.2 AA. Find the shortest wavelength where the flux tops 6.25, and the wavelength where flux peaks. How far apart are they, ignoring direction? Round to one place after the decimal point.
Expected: 7.4 AA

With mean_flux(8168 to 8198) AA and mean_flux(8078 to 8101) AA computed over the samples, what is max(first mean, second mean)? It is 6.26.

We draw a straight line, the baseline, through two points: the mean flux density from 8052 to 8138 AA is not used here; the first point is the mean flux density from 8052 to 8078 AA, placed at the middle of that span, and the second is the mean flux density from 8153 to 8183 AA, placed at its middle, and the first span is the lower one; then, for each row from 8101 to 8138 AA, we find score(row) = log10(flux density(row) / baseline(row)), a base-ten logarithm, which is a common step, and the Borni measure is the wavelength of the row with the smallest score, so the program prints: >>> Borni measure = 8132.52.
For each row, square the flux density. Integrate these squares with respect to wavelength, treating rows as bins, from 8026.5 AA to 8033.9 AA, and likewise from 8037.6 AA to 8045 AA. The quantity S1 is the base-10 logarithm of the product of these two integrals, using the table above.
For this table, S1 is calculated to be 4.91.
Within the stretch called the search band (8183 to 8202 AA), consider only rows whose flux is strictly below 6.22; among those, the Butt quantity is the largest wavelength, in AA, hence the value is 8200.21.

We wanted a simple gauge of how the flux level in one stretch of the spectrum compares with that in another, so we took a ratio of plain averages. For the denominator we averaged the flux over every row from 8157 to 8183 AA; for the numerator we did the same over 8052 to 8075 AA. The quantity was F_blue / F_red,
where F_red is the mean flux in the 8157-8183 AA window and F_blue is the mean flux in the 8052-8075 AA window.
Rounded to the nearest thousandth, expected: 0.962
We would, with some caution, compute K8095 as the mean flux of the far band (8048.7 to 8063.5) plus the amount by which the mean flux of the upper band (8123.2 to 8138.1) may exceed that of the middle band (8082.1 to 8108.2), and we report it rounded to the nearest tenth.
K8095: 5.9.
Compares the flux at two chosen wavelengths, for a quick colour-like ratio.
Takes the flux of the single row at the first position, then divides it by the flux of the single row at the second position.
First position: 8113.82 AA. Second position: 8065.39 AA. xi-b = 1.03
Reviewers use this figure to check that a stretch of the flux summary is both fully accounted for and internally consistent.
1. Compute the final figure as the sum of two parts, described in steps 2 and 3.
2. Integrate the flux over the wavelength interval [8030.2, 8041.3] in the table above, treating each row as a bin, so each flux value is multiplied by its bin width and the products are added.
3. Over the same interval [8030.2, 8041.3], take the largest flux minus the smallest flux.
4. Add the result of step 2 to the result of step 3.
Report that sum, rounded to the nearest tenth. 70.2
